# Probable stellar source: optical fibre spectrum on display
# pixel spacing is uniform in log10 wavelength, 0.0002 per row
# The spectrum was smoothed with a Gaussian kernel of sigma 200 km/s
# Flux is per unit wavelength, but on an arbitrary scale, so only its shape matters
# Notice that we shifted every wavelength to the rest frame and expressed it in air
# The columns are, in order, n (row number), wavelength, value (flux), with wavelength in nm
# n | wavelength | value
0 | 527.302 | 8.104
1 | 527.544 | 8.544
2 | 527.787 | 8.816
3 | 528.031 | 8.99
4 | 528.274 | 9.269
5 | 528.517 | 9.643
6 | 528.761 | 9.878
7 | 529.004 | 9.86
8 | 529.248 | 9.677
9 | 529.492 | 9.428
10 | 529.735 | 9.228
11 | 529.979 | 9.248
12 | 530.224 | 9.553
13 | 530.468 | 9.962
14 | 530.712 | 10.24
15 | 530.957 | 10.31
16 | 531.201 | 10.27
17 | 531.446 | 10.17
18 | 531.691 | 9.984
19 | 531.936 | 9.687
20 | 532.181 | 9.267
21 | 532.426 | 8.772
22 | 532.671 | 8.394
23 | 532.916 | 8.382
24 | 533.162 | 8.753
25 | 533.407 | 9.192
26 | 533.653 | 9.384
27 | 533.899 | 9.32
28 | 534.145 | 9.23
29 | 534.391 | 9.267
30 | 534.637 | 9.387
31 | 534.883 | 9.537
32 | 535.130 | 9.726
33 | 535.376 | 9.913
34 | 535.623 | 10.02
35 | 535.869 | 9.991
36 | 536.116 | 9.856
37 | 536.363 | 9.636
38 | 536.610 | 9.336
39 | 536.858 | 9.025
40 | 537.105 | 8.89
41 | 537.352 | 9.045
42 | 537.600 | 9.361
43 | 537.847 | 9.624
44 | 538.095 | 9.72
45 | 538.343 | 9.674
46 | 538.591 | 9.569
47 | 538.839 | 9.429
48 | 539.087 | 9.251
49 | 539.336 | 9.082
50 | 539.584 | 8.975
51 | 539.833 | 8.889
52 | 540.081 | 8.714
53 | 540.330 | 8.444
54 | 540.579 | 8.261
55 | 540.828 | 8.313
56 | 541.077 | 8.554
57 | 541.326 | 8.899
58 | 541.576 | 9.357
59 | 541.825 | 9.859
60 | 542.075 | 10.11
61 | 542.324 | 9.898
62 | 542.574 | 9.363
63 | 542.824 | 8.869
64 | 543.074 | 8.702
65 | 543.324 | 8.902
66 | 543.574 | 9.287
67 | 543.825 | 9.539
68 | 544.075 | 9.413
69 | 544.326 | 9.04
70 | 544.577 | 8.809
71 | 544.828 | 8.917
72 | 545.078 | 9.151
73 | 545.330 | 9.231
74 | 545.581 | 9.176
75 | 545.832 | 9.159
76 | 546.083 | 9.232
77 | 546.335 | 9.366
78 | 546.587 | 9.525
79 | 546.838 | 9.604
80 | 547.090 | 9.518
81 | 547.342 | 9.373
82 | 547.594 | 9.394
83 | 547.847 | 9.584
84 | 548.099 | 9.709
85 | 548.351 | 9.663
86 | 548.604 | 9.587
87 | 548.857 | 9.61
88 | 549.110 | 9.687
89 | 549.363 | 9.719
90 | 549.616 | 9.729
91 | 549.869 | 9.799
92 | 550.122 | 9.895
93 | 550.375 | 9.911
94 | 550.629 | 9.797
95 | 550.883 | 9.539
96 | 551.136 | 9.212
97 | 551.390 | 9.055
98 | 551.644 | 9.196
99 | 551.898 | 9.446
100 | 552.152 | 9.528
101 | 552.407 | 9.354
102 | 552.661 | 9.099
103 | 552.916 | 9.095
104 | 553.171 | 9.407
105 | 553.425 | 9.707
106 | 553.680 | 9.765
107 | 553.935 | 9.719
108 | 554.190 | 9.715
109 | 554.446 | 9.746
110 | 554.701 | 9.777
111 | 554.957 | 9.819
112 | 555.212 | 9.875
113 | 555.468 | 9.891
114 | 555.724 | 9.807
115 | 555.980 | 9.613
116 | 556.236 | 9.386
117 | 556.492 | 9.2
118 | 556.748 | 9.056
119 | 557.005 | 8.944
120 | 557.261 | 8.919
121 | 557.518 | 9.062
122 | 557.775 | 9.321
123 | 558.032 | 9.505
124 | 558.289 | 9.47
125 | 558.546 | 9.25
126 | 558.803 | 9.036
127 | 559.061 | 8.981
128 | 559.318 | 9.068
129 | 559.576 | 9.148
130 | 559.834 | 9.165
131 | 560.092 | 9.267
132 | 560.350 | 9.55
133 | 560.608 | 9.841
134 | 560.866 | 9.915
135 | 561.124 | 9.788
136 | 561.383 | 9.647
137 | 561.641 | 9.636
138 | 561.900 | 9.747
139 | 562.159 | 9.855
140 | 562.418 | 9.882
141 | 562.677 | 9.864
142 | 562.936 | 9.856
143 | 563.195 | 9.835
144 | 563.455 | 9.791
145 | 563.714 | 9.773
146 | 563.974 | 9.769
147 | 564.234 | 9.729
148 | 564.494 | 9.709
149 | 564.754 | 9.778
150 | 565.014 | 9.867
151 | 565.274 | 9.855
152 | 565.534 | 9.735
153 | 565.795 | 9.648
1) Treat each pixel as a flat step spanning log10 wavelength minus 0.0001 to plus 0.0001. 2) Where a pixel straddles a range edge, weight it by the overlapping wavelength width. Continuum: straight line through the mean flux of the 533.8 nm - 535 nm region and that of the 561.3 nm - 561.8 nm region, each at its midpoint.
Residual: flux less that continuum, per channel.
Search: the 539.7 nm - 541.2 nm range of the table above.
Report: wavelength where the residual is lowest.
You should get 540.579 nm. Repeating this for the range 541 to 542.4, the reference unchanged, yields 541.077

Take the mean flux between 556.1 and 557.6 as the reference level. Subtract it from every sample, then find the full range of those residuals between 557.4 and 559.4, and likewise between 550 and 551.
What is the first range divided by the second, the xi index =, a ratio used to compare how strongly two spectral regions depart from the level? 1.4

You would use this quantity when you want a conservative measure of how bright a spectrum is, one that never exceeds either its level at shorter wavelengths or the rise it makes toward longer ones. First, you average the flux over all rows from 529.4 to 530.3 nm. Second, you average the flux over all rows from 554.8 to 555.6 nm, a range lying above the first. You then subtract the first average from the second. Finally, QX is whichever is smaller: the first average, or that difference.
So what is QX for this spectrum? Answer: 0.50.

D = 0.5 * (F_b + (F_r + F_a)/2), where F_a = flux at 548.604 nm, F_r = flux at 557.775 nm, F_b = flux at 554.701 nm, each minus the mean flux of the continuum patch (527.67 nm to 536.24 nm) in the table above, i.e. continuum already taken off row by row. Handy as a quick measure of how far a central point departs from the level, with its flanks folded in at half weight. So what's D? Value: 0.11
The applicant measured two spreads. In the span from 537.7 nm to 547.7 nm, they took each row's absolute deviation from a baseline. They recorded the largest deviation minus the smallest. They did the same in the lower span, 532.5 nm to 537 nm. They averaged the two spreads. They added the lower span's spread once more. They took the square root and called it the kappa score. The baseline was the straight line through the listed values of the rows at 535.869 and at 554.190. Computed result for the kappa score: 1.8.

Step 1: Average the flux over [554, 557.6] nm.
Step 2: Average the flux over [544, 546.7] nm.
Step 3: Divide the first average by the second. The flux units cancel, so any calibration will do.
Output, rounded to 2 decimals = 1.03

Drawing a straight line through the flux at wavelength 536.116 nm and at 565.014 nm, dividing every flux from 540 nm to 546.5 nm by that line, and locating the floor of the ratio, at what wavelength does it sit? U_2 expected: 540.579 nm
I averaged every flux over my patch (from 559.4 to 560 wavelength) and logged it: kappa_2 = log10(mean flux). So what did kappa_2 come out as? 0.96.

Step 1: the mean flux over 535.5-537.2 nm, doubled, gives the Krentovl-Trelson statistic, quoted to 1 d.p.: 19.1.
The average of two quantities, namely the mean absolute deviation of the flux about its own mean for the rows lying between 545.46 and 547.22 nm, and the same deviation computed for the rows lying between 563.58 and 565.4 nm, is 0.10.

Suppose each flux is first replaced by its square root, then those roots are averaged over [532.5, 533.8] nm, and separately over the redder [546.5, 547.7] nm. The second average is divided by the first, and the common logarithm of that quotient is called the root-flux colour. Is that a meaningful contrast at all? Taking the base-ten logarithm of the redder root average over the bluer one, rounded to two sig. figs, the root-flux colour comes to 0.016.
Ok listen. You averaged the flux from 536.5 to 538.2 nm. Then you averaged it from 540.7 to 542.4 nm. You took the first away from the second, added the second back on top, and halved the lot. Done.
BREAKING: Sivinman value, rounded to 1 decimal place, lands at 4.6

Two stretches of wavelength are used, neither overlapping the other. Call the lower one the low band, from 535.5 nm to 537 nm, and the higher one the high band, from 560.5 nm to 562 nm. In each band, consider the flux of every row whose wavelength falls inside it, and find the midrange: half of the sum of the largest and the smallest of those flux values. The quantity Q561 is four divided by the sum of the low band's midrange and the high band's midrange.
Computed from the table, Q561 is 0.207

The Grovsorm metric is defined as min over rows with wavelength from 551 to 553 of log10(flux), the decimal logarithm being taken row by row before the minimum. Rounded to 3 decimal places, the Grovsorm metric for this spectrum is 0.957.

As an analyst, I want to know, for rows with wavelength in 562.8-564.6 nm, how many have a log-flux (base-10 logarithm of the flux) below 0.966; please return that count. 0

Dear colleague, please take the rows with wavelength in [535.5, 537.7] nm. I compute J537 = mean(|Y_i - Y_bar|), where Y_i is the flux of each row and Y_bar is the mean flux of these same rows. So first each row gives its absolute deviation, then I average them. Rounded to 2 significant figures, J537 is 0.37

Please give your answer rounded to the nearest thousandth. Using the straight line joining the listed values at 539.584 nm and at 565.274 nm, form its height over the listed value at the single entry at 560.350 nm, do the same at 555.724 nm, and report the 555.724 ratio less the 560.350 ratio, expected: -0.043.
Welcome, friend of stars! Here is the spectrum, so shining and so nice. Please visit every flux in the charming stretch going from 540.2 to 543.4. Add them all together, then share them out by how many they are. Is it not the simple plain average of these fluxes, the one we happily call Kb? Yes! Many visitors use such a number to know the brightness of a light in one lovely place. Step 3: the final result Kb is 9.04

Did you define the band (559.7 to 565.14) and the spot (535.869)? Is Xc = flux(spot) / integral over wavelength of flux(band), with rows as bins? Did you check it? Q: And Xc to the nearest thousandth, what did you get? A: 0.189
